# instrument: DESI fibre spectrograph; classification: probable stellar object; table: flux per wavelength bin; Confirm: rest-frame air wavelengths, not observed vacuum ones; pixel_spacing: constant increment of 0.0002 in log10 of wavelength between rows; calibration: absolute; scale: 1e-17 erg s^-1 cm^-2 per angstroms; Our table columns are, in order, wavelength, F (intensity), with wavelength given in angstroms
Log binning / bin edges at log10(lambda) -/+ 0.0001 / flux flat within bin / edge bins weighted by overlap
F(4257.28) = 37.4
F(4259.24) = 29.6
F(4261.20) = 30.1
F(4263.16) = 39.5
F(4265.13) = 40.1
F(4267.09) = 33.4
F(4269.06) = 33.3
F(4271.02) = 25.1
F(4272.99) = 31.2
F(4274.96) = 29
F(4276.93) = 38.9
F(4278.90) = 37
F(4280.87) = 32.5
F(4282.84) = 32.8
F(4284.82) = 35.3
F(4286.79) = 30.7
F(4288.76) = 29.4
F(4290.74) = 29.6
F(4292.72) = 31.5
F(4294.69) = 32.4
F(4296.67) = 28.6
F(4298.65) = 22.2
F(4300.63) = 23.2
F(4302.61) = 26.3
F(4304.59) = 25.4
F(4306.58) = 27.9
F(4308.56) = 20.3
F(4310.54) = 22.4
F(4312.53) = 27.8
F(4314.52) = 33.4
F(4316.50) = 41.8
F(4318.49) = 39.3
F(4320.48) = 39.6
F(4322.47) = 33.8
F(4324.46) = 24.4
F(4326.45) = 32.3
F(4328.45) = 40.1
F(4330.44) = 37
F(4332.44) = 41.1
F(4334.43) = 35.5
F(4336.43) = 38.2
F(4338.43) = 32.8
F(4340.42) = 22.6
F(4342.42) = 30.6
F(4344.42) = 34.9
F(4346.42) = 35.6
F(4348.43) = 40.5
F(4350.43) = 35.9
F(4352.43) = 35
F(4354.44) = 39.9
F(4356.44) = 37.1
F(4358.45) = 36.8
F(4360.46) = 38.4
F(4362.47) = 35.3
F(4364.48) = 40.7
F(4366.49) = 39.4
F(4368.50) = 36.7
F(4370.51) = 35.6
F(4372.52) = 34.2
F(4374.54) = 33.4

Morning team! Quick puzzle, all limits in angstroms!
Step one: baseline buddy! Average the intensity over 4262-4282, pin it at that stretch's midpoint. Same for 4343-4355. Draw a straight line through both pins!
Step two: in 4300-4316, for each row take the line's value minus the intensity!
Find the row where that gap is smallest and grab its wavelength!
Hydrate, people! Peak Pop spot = 4314.52 angstroms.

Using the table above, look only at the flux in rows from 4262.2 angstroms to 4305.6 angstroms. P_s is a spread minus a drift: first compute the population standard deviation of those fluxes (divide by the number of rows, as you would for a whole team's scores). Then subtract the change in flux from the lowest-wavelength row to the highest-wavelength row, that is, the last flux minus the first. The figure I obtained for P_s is 19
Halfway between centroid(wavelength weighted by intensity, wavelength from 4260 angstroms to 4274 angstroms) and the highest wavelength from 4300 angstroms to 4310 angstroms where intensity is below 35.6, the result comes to 4287.7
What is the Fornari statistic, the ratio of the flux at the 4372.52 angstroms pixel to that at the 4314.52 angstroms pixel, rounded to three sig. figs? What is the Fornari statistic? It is 1.02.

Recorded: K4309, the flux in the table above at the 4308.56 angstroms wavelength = 20.3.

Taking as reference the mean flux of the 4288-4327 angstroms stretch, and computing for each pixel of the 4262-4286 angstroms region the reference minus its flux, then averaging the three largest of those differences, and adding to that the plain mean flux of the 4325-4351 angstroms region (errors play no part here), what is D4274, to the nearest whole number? 36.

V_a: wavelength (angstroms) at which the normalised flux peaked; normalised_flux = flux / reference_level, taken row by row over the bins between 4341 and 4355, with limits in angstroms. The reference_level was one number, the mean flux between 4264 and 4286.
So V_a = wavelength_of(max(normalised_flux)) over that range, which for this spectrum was 4348.43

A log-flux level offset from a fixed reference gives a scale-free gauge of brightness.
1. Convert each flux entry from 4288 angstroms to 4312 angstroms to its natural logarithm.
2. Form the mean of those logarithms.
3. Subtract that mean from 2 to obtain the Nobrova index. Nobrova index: -1.27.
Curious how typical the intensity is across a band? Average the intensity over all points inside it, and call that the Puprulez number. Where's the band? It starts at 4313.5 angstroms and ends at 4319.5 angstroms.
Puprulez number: 38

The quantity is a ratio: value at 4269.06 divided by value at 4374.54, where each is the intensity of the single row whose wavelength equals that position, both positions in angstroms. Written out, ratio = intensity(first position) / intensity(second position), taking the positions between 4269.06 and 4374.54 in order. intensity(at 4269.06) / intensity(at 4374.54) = 1.00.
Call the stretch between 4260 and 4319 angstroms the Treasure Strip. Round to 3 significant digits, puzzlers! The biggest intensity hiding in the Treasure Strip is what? 41.8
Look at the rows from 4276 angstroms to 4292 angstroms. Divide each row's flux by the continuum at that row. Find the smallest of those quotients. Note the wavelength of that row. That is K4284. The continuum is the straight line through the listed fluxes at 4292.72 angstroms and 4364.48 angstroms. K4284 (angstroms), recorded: 4290.74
